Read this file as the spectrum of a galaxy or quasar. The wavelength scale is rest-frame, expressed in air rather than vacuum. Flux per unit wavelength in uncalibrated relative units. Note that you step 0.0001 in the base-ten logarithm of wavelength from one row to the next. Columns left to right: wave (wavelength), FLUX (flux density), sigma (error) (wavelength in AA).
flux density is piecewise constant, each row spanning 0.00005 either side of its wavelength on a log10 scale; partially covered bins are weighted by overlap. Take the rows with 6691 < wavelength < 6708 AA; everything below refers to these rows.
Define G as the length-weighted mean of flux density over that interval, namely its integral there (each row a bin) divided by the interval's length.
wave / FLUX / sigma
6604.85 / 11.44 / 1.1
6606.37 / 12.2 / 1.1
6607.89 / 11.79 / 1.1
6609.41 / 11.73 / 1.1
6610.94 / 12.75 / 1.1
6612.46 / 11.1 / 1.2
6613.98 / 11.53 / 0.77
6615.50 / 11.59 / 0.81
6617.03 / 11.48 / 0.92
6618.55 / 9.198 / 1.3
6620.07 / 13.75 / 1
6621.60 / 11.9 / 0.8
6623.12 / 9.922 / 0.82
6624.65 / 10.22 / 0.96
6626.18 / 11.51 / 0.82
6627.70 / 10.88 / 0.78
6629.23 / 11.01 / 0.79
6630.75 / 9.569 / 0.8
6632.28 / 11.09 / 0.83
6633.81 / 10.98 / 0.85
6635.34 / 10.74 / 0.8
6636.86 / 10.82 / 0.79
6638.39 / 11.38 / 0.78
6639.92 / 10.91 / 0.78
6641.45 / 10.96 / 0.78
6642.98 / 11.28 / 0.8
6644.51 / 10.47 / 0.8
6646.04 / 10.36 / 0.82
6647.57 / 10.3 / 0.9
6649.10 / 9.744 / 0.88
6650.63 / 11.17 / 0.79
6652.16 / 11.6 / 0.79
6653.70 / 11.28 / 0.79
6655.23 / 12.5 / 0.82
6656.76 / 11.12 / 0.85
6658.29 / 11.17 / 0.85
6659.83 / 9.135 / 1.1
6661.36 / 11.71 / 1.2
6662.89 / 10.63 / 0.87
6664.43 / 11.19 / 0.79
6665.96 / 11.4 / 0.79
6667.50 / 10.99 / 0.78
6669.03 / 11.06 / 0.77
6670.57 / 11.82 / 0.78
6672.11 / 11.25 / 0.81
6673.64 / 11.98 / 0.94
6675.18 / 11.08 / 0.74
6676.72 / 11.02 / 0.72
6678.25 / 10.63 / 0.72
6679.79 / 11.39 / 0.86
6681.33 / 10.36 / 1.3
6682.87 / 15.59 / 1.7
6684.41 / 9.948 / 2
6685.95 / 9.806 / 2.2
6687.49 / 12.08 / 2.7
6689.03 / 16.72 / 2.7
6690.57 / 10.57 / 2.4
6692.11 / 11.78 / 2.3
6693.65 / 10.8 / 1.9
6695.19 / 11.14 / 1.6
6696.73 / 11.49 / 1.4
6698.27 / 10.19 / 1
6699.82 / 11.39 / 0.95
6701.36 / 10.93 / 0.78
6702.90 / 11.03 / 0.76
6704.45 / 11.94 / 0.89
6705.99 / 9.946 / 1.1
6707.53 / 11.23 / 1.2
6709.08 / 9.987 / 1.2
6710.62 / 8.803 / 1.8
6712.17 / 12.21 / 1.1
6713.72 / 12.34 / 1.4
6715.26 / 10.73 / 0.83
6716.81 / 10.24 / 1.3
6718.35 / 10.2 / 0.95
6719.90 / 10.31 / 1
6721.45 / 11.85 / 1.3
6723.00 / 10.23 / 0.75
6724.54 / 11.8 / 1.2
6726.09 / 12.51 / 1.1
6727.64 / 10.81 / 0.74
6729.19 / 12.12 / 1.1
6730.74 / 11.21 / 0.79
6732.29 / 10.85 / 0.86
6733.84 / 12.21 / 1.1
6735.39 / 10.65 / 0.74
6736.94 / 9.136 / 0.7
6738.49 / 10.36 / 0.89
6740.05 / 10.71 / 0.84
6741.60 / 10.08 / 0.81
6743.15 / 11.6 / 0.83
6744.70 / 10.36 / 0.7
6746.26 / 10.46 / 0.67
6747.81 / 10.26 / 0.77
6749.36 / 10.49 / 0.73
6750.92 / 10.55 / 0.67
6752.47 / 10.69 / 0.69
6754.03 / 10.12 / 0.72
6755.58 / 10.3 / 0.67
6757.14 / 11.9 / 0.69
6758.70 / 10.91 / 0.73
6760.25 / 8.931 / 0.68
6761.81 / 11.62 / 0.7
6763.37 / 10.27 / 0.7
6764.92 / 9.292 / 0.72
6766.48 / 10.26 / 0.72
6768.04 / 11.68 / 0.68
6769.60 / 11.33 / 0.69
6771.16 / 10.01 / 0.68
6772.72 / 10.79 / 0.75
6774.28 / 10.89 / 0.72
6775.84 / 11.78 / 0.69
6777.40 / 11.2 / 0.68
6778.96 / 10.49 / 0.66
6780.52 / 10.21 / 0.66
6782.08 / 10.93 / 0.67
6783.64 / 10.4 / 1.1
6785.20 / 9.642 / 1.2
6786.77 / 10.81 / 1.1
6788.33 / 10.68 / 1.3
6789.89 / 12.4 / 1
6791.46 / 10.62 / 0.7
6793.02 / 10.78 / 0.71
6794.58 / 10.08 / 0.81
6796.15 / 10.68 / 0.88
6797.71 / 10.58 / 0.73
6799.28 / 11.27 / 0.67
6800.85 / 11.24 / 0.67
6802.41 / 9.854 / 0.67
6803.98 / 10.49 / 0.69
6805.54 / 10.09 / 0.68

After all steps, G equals 11.1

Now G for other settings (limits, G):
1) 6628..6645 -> 10.8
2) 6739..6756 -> 10.5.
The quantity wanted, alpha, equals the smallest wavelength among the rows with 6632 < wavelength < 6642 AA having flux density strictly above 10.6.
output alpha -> 6632.28 AA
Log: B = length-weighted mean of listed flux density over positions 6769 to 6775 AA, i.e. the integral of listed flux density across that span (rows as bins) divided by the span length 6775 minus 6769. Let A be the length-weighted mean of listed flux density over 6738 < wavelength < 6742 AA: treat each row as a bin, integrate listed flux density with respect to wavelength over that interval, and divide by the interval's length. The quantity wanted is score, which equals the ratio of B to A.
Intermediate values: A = 10.4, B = 10.7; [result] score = 1.03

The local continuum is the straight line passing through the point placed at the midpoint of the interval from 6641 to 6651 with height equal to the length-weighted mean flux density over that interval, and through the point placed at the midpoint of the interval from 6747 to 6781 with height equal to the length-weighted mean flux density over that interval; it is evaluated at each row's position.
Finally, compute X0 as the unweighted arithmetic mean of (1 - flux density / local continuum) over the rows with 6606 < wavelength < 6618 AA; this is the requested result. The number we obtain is -0.114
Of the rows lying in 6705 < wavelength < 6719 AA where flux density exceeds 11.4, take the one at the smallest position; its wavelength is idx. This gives 6712.17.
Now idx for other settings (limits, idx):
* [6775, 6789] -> 6775.84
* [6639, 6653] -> 6652.16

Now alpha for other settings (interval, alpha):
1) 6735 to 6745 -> 6735.39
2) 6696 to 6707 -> 6696.73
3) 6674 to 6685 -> 6675.18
